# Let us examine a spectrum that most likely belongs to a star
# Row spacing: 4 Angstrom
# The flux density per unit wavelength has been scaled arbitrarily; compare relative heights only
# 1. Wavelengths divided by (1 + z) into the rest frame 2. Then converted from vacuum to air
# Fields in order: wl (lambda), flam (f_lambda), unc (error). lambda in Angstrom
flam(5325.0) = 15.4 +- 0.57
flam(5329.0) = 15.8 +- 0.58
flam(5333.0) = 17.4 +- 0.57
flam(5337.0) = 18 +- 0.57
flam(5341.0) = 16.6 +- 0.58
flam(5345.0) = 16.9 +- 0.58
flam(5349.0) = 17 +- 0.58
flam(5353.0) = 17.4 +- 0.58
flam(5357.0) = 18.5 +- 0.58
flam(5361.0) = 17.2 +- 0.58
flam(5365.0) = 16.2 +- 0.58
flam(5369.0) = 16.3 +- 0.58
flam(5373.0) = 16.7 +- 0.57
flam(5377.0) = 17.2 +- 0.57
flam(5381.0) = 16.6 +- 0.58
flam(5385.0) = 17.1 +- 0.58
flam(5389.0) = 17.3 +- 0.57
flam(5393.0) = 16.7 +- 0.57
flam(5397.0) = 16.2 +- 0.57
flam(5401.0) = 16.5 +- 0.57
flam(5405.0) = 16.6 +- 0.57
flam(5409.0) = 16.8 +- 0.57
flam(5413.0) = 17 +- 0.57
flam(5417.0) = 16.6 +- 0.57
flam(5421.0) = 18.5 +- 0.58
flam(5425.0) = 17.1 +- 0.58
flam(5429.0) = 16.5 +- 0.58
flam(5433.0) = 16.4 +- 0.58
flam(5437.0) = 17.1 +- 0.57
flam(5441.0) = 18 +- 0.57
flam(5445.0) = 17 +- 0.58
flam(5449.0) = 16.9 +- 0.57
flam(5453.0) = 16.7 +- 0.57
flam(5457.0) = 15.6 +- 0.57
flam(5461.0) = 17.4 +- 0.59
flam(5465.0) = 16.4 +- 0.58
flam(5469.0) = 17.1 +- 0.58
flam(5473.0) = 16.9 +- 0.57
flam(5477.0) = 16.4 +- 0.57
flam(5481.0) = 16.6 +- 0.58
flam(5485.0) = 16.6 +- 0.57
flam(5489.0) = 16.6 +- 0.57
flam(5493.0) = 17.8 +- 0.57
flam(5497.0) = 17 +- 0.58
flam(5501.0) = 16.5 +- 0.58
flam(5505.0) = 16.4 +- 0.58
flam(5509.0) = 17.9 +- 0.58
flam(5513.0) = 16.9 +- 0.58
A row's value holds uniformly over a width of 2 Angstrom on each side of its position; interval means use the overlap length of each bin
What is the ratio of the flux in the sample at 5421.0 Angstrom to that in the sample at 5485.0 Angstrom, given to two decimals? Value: 1.11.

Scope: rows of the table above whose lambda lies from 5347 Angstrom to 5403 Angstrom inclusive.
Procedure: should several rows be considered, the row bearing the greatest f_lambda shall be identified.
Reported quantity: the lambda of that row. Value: 5357.0 Angstrom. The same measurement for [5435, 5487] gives 5441.0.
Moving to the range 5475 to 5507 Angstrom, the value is 5493.0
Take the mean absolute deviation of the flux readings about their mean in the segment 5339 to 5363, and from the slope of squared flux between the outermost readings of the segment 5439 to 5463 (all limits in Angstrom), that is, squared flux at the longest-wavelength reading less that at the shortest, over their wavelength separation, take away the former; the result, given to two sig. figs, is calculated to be -1.5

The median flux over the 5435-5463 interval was 17.0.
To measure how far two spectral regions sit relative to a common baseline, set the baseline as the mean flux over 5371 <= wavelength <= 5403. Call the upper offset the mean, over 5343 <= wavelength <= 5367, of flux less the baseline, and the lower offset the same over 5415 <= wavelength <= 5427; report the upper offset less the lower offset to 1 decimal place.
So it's -0.2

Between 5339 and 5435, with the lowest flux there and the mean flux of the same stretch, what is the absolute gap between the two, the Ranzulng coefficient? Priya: 0.7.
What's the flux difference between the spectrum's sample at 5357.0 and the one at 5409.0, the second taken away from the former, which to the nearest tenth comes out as 1.7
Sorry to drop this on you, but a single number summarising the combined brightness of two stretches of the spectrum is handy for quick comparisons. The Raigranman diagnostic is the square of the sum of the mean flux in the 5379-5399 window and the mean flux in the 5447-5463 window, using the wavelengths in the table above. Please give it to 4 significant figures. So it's 1118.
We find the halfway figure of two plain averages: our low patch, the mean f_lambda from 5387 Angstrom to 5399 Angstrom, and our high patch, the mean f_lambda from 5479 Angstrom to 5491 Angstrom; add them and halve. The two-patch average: 16.7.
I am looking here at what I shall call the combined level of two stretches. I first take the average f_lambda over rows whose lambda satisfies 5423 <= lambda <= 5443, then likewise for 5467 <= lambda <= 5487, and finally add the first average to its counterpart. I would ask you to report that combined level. 33.74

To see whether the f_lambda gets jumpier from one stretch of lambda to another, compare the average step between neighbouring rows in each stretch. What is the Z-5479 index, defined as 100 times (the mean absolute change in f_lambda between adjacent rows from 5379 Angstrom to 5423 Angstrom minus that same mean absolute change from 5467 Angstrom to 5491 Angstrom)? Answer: 31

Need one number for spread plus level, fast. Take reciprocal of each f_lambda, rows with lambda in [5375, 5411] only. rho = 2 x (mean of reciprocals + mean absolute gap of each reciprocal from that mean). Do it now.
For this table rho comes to 0.121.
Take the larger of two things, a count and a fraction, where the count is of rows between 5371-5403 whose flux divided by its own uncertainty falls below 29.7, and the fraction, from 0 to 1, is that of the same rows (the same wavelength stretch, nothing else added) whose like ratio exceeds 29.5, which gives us 6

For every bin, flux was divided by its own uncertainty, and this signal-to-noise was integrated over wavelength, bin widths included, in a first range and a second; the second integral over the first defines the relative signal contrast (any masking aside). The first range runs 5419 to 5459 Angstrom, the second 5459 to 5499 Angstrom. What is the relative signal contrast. 0.992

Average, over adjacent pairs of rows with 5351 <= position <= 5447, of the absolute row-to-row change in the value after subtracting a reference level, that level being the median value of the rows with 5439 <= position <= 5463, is 0.63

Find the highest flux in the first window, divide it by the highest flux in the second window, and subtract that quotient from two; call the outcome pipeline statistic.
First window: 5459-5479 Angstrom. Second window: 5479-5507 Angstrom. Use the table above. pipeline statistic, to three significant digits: 1.02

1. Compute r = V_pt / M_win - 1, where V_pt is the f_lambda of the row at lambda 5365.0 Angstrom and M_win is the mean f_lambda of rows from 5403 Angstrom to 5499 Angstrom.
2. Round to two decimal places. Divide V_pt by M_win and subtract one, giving -0.04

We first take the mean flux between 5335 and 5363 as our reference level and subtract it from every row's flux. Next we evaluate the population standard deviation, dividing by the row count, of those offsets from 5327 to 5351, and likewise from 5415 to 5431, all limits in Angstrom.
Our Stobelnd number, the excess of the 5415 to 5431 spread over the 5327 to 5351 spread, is 0.12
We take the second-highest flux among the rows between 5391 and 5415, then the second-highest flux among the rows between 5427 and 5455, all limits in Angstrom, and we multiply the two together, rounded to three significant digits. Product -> 287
